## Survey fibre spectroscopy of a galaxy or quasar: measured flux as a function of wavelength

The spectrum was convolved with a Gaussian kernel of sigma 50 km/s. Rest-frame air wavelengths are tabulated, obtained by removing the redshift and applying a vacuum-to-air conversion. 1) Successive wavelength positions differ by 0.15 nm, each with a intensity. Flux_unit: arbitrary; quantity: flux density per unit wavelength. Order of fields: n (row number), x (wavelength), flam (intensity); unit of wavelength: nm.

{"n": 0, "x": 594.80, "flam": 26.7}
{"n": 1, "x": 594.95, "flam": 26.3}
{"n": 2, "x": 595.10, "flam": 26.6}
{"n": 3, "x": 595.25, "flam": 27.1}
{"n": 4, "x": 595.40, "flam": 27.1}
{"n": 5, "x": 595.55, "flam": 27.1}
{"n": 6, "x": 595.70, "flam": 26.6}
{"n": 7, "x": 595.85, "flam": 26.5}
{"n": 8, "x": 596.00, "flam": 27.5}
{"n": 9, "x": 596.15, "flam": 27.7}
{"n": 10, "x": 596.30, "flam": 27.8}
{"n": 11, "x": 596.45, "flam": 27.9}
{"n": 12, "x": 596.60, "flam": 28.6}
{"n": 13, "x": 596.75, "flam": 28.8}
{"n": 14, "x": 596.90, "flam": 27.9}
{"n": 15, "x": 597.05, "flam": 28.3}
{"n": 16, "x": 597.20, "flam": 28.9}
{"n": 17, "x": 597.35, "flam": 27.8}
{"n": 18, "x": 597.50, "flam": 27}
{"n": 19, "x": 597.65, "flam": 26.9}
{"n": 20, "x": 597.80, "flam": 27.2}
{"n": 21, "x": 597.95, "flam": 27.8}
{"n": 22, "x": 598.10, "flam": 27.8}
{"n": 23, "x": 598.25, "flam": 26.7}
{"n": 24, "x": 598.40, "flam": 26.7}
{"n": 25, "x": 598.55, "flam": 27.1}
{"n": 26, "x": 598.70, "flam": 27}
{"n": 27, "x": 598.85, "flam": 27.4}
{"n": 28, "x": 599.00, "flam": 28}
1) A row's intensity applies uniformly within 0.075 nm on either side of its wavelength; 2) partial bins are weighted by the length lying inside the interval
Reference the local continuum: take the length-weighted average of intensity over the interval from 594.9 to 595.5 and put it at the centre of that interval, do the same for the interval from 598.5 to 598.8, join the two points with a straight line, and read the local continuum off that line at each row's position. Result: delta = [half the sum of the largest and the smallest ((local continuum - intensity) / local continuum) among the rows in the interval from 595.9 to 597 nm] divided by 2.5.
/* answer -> -0.019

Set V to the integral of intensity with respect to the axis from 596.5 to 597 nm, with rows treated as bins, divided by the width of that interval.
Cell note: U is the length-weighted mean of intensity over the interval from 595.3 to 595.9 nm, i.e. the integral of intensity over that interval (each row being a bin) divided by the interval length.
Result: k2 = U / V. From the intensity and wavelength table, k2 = 0.95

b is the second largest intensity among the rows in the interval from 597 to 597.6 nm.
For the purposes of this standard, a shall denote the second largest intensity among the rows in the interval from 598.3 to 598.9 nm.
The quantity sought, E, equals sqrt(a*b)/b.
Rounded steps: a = 27.1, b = 28.3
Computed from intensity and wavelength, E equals 0.98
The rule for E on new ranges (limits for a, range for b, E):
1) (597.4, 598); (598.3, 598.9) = 1.00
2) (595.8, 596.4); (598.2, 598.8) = 1.01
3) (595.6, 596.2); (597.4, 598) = 1.01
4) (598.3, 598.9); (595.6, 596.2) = 0.99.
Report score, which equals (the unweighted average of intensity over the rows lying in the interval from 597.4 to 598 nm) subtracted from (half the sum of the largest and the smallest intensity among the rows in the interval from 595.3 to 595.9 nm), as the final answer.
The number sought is -0.4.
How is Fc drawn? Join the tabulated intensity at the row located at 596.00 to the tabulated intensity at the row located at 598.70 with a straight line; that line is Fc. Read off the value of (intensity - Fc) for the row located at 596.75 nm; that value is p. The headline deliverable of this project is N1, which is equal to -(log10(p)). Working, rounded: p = 1.4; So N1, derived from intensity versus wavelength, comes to -0.2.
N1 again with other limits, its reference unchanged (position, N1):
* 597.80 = 1.5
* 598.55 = 1.1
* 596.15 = 0.6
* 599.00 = 0.0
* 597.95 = 0.2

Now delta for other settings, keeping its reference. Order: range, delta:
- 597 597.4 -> -0.020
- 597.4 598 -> -0.005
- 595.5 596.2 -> -0.003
